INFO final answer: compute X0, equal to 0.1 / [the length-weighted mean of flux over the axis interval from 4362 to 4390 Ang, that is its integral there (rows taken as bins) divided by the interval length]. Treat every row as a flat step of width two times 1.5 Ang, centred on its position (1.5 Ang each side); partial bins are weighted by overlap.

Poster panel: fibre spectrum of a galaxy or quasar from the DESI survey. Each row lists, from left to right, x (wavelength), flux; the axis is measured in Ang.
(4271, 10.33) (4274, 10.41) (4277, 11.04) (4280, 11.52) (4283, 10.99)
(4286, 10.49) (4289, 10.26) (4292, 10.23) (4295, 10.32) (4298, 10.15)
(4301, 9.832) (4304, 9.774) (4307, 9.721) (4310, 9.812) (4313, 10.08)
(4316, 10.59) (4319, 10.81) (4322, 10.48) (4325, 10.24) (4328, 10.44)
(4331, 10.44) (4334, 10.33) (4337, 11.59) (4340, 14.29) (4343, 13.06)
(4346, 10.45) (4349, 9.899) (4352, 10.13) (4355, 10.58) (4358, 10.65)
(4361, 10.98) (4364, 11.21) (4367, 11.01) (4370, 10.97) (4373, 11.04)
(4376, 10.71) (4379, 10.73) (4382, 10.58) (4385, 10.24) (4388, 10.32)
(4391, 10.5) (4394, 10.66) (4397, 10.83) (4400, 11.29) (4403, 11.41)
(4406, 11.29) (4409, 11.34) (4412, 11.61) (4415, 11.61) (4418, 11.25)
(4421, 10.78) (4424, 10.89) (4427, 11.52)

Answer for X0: 0.0093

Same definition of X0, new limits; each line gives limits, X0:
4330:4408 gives 0.0091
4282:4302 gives 0.0097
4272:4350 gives 0.0094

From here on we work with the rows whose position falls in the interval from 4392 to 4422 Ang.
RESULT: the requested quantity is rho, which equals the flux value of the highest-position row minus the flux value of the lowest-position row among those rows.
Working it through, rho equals 0.1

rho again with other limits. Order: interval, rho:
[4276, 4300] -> -0.9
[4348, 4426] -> 1.0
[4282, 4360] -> -0.3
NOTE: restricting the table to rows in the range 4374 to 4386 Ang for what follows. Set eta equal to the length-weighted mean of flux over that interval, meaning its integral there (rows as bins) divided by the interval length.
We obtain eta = 10.6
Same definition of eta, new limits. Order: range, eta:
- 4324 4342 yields 11.3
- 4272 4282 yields 11.0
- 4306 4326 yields 10.3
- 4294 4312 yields 9.9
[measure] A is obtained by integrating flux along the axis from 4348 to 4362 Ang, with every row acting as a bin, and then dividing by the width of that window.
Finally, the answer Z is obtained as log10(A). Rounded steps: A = 10.4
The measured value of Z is 1.02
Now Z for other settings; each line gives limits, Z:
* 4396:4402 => 1.05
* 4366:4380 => 1.04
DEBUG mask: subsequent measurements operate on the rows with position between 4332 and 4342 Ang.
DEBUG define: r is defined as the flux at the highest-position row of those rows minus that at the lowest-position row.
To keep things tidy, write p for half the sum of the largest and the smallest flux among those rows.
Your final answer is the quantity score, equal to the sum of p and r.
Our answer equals 16.3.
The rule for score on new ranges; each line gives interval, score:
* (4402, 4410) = 11.3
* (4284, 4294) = 10.1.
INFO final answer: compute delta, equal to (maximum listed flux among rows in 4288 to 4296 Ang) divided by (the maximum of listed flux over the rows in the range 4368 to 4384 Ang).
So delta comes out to 0.93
